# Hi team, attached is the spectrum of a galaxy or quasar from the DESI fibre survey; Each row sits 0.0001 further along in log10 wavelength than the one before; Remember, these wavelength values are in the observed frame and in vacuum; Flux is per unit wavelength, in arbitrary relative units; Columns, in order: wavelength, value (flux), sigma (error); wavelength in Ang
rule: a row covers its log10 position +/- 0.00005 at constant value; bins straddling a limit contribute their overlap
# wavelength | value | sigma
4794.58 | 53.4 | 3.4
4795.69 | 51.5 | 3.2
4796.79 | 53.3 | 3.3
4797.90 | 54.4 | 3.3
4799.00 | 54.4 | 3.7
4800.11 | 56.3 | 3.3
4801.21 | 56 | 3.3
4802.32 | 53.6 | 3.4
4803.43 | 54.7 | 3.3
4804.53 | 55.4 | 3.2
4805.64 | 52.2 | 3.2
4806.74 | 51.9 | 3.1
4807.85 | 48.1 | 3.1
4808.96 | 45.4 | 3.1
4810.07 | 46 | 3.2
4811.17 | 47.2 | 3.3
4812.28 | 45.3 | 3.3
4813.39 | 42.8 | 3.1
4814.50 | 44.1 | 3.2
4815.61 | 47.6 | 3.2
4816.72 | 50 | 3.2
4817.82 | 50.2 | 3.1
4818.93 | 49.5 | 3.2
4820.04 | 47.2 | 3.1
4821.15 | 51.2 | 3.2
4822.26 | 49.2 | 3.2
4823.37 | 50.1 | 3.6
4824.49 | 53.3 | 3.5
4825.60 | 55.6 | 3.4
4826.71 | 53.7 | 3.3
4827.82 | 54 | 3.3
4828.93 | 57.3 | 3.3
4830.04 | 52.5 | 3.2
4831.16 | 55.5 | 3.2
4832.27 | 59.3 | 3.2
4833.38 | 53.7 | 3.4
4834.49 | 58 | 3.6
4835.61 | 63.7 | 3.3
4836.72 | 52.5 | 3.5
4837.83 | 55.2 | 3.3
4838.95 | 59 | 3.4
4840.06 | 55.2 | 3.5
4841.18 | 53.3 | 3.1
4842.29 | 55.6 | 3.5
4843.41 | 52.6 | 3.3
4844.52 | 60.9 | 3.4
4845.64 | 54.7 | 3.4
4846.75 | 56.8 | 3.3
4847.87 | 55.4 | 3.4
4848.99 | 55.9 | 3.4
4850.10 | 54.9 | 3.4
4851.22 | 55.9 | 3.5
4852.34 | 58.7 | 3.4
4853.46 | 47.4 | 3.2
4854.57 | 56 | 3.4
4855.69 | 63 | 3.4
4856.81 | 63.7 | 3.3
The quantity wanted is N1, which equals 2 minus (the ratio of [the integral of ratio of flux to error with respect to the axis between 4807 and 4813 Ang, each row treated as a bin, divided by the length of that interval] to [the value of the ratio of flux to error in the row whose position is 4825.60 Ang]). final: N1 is 1.108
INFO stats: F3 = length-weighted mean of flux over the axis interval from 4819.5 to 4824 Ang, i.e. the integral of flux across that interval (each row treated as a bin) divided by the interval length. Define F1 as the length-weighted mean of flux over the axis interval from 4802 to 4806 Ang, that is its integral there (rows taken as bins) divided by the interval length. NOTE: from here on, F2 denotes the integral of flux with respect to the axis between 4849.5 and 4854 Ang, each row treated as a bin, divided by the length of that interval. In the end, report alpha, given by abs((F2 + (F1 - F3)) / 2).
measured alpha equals 29.5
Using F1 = 54.1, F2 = 54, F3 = 49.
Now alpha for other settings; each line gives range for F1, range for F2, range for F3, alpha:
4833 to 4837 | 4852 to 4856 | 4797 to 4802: 29.1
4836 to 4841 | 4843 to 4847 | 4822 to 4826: 30.0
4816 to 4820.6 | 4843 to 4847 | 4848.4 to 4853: 24.8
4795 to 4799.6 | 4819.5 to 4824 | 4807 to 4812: 27.9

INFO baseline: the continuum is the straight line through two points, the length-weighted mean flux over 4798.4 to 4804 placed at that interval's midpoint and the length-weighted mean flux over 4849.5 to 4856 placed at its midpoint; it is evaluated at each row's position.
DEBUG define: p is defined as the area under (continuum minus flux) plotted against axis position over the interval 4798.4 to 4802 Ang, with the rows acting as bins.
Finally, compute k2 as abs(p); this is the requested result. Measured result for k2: 1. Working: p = -1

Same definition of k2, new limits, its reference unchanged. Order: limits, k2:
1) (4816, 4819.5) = 19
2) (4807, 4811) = 33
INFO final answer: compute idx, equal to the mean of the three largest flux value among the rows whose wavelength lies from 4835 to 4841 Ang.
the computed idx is 59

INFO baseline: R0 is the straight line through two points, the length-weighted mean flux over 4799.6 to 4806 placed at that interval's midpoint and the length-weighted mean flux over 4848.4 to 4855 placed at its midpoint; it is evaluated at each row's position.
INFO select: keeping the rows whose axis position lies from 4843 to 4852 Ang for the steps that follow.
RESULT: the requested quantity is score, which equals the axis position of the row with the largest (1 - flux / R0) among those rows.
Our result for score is 4843.41 Ang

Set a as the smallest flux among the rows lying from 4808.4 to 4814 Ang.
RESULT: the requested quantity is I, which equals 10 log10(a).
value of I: 16.3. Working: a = 42.8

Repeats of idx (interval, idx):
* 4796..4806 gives 56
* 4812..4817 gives 48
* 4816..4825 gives 52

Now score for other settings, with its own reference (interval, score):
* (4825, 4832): 4830.04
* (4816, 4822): 4820.04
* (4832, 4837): 4836.72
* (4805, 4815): 4813.39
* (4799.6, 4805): 4802.32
